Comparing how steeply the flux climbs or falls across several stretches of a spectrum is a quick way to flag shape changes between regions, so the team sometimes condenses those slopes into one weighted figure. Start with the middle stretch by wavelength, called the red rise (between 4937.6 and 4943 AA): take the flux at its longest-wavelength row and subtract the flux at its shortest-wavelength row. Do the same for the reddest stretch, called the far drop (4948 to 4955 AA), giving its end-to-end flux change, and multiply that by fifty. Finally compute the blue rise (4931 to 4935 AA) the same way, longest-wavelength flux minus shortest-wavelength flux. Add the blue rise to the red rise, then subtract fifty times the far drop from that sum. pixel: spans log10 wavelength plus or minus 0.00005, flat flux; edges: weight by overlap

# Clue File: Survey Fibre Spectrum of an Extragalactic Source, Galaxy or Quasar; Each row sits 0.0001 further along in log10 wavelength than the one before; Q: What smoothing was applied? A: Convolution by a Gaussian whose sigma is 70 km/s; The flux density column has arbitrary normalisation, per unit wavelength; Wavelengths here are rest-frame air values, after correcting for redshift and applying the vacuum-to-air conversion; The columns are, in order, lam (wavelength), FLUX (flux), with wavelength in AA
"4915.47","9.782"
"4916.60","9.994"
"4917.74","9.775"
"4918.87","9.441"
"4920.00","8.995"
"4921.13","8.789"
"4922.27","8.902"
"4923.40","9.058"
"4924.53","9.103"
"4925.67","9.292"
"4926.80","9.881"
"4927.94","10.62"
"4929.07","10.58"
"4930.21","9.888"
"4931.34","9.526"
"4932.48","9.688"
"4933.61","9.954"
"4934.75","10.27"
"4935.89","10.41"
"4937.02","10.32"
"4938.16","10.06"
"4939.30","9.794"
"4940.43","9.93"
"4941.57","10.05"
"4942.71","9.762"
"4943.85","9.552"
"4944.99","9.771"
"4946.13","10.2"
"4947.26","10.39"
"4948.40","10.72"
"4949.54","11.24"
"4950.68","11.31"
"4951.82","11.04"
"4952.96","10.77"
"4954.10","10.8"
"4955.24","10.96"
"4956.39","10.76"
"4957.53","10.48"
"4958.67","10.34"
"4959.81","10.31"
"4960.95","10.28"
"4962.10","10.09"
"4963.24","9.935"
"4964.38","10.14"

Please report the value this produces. -4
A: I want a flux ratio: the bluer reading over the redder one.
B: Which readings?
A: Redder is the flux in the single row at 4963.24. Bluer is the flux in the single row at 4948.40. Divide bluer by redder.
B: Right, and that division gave 1.08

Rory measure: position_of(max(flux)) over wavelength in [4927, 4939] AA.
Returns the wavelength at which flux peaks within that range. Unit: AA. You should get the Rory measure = 4927.94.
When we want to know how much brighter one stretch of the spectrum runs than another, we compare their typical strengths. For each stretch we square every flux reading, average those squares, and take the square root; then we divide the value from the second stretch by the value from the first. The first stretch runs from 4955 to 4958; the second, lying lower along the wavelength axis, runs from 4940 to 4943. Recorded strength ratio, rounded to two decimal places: 0.92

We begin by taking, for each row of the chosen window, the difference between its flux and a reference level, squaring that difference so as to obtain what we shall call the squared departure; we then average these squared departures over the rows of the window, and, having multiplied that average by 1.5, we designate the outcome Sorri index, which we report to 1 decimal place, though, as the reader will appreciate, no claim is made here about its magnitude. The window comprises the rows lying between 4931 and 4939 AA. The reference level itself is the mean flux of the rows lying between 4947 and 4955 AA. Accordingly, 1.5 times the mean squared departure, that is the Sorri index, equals 1.3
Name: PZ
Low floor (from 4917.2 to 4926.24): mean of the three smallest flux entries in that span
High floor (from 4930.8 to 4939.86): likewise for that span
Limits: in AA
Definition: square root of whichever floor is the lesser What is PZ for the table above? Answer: 2.98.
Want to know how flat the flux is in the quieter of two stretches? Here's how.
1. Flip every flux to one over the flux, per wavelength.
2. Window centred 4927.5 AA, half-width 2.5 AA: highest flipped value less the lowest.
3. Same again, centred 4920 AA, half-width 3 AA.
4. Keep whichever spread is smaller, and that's 0.011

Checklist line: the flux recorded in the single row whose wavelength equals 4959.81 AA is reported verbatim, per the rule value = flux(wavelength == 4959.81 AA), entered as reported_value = 10.31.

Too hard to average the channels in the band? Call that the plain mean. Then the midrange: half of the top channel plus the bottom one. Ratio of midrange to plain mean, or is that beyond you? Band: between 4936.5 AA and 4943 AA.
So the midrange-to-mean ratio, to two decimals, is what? 1.01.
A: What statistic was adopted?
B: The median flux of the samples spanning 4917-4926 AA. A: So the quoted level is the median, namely 9.1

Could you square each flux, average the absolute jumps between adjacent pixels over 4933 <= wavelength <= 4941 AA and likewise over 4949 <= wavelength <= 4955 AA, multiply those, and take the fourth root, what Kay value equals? 1.95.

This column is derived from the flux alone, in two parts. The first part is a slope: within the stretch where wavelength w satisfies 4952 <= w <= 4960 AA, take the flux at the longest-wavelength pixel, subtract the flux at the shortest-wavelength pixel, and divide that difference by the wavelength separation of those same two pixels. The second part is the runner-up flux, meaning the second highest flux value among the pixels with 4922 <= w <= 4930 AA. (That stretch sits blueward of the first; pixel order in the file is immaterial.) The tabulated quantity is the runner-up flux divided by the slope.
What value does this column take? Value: -158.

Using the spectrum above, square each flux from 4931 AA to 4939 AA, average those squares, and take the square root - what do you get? 10.04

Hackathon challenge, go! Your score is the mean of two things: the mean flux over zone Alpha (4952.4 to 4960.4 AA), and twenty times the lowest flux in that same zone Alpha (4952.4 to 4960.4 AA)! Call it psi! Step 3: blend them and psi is 108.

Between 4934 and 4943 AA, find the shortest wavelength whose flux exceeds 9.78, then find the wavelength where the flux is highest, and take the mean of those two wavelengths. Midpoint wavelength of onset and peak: 4935.3 AA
